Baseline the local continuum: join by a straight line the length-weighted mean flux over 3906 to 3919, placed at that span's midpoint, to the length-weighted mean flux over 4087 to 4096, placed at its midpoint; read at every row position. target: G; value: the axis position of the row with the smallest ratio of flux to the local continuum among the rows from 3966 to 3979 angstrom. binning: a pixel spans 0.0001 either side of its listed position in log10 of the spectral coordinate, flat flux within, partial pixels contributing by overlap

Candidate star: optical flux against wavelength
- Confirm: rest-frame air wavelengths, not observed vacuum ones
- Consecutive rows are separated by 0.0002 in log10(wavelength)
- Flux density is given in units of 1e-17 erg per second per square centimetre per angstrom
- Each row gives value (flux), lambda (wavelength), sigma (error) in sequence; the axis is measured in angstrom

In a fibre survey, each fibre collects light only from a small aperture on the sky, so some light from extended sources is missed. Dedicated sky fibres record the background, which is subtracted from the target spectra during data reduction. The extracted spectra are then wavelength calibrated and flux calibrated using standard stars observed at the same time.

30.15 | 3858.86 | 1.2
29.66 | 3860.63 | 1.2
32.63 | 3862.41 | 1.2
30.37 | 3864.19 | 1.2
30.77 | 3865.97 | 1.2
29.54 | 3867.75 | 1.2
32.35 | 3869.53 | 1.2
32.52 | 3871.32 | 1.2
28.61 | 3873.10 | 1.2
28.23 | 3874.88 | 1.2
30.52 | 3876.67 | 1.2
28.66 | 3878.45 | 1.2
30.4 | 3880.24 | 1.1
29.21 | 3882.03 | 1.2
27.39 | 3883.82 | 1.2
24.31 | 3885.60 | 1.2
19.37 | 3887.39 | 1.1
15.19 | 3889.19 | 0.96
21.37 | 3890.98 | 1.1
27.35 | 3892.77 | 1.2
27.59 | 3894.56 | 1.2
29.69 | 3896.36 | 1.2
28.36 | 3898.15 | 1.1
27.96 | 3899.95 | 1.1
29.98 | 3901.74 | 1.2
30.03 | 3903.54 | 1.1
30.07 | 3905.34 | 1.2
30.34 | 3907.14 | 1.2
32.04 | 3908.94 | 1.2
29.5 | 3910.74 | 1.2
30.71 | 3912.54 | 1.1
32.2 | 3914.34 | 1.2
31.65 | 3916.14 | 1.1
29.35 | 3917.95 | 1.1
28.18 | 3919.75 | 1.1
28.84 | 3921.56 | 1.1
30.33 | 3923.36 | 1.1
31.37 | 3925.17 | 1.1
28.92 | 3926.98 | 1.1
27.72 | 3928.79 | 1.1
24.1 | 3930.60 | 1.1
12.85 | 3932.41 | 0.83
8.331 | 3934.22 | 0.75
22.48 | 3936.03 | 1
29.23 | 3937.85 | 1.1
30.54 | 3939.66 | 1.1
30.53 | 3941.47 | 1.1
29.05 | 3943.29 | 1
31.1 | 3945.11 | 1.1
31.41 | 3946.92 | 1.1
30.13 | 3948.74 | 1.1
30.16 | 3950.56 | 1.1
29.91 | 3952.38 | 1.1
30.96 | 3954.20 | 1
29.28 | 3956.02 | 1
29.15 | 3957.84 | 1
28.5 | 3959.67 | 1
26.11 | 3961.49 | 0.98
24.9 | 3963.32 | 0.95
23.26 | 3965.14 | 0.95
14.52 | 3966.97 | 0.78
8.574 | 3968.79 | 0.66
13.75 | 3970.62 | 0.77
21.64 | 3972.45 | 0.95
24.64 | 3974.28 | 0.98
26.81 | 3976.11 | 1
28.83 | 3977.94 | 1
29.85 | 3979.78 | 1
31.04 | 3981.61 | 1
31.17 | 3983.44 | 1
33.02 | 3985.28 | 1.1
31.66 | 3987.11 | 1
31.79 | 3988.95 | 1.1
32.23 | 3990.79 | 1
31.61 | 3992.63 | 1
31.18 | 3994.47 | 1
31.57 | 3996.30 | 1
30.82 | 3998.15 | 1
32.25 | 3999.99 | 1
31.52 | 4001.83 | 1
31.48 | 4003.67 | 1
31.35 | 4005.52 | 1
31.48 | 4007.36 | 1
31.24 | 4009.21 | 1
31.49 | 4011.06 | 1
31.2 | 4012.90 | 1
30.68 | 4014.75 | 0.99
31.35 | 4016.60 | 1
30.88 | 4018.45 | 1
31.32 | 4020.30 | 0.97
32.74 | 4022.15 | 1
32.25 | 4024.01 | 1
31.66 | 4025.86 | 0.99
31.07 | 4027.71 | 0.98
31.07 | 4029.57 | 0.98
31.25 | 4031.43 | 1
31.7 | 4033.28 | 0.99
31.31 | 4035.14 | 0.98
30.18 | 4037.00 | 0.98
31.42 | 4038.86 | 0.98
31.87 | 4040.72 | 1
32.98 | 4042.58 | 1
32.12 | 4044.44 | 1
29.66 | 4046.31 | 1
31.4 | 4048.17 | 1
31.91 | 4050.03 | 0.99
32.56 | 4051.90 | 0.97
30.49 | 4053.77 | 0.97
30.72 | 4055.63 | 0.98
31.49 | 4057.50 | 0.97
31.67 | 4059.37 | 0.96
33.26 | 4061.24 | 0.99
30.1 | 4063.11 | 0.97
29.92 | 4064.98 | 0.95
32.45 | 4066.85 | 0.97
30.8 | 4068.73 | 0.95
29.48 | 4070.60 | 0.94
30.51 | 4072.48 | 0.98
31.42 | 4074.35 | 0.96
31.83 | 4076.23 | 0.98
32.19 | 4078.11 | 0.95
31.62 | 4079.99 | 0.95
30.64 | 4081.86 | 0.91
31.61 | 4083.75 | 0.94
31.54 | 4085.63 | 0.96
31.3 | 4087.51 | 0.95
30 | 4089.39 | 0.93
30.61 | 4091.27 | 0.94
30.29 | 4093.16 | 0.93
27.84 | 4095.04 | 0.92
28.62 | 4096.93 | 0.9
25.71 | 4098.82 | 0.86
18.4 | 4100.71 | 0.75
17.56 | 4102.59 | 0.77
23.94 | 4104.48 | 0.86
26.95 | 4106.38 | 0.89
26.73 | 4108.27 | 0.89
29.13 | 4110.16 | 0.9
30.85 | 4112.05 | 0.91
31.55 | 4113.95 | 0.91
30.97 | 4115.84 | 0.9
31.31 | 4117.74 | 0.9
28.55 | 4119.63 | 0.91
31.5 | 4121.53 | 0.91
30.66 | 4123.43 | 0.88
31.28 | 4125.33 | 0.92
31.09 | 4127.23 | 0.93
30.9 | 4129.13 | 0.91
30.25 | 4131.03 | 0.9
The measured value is 3968.79 angstrom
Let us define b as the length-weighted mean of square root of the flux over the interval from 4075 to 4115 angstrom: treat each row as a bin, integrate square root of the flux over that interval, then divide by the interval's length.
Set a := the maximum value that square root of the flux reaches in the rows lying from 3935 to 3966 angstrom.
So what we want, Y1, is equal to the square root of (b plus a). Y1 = 3.31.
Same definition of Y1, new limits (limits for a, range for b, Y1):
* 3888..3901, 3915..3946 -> 3.25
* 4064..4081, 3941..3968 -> 3.31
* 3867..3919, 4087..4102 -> 3.31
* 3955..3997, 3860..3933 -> 3.32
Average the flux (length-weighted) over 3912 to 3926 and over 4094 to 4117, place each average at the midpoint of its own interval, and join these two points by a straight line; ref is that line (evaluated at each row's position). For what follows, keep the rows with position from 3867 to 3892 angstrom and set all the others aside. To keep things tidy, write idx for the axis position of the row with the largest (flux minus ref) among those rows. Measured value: 3871.32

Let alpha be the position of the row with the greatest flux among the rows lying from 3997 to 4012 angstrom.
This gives 3999.99 angstrom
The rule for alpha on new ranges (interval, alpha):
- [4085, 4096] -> 4085.63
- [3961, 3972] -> 3961.49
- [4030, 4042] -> 4040.72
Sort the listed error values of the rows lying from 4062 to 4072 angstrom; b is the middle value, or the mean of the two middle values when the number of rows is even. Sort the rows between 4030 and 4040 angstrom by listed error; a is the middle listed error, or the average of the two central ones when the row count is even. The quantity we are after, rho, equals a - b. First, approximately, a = 0.98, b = 0.95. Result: 0.03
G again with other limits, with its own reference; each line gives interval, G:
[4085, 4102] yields 4100.71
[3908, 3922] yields 3919.75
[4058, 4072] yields 4070.60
